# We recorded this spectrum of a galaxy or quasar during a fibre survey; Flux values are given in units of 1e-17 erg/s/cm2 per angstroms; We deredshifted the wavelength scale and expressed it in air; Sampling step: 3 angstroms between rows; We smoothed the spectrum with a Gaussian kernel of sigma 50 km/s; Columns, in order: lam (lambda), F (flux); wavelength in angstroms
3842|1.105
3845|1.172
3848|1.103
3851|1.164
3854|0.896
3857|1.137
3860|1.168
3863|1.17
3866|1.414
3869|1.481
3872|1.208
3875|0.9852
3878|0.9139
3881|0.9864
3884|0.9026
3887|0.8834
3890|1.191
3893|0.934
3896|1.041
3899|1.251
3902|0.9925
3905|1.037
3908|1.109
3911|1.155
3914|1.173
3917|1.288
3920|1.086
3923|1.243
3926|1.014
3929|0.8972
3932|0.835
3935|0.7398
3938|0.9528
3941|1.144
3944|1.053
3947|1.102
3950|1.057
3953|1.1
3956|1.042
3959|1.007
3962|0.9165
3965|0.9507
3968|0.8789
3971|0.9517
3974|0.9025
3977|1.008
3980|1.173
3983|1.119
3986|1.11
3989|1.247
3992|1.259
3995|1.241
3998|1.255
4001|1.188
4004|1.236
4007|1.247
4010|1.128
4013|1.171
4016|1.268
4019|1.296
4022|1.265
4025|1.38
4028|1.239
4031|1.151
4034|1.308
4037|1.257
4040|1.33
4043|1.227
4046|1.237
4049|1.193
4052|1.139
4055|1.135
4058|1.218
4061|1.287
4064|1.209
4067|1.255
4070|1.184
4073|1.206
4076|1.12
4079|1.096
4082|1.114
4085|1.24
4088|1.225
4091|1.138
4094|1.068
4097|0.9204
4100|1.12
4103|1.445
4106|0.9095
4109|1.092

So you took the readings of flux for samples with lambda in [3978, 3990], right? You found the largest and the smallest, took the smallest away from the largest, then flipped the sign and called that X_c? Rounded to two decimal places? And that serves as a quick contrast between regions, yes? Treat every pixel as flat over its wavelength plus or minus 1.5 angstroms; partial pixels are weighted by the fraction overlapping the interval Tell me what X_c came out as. -0.14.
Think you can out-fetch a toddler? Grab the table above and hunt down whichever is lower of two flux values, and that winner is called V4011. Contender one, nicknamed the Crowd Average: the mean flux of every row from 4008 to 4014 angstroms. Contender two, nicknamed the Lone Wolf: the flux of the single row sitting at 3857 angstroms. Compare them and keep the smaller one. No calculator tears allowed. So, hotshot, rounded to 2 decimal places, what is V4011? 1.14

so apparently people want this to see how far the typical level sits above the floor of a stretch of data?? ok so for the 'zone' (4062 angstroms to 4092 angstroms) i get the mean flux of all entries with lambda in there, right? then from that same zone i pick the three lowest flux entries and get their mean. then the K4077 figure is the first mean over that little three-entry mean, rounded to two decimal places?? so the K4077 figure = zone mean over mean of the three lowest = 1.06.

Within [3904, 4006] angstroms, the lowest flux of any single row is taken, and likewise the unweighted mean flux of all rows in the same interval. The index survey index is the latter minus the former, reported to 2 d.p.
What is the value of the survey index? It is 0.33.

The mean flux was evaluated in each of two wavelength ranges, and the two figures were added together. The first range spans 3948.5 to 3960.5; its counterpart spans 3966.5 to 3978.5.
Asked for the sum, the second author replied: 1.99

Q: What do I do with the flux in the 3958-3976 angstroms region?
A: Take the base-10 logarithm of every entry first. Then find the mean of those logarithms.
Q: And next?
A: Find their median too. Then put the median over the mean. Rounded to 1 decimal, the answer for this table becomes 1.0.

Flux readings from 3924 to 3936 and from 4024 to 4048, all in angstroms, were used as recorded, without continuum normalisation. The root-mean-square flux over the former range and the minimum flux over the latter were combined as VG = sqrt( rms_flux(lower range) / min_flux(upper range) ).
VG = 0.87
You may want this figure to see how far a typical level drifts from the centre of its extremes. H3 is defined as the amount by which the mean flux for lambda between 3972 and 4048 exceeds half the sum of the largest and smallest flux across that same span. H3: 0.07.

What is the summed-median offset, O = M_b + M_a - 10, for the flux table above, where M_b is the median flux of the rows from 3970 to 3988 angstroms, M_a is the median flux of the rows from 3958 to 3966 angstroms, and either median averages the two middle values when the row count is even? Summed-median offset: -7.99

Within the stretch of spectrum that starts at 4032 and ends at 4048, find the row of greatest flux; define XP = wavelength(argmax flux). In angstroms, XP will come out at 4040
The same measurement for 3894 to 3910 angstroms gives 3899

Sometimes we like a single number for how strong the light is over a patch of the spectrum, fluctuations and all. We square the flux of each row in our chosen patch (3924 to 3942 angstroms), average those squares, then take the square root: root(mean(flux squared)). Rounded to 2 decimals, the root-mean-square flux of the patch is 0.94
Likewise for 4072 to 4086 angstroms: 1.16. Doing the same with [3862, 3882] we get 1.18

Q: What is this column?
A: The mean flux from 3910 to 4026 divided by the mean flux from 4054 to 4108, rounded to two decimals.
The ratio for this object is 0.95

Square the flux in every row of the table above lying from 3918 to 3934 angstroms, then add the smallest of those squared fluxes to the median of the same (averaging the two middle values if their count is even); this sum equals 1.73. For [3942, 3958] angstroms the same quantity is 2.20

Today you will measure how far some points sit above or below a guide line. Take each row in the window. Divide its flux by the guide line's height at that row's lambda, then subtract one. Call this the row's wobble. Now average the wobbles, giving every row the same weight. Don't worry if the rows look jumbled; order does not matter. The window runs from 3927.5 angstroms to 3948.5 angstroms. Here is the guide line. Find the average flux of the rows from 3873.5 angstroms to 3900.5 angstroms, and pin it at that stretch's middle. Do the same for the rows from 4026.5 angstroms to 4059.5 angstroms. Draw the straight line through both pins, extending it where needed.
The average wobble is -0.11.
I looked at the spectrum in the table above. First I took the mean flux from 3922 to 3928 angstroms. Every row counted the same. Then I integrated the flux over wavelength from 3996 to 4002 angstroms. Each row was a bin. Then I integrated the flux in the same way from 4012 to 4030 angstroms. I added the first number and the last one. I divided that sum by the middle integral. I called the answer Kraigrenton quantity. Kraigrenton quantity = 3.3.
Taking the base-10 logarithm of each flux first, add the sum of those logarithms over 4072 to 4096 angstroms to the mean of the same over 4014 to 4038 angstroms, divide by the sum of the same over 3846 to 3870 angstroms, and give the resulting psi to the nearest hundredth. 1.02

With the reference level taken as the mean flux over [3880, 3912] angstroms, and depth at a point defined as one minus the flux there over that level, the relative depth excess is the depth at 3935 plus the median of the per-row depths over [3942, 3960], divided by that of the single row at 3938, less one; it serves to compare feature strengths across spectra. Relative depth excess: 2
